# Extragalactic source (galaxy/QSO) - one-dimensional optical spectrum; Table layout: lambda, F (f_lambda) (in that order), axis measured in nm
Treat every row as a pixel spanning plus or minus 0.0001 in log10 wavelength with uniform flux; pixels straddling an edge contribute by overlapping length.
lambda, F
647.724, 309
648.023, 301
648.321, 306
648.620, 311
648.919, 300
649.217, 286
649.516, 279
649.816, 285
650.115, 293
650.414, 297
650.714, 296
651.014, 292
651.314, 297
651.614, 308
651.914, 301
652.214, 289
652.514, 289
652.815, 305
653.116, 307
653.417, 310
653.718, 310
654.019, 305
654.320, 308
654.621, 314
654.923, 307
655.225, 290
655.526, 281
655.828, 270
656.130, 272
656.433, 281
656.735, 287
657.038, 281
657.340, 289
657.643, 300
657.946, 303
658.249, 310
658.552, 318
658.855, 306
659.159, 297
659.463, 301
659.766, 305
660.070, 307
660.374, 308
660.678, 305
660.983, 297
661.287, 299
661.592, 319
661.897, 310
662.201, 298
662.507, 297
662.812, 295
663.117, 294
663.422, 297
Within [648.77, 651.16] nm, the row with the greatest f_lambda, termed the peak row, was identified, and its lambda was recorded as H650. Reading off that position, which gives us 648.919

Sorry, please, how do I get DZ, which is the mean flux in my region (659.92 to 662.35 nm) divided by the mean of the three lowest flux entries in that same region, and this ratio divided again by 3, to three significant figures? 0.342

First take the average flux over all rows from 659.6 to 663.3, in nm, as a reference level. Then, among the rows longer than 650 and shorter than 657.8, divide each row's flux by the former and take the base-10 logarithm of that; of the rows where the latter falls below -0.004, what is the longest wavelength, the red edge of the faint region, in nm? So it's 657.643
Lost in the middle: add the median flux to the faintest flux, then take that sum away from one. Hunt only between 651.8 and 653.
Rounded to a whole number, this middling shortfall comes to -583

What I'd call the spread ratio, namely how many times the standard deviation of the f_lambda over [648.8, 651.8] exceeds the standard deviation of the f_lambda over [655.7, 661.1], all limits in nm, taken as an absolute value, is 0.6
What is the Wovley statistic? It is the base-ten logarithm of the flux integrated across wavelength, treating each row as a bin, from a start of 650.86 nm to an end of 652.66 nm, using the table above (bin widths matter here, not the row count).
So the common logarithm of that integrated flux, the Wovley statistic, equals 2.727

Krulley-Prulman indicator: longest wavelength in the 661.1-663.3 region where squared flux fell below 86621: 663.117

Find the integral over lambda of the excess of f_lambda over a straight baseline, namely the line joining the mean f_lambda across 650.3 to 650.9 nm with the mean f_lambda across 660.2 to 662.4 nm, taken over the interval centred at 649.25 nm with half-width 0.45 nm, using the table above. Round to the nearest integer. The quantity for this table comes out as -6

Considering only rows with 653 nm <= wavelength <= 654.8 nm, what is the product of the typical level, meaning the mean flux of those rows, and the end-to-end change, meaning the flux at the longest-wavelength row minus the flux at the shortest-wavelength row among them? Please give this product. 2163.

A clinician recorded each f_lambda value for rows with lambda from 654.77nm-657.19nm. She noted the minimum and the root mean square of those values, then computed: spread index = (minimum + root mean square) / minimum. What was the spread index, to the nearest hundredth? 2.05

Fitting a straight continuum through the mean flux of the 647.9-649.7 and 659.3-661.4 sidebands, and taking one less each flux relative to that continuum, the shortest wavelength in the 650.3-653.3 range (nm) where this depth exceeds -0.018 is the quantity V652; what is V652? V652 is 650.414 nm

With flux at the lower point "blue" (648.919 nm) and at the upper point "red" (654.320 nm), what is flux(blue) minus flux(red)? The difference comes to -8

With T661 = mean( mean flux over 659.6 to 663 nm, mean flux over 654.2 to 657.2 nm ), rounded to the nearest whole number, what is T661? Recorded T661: 296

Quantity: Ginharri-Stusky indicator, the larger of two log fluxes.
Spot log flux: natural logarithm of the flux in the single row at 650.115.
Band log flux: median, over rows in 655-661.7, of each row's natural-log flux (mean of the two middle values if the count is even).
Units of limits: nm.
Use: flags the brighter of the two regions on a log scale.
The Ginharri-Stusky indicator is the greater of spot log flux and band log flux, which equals 5.70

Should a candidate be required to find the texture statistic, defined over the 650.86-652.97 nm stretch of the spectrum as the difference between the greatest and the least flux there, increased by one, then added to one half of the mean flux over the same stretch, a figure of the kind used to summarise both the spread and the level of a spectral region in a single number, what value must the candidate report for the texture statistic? 169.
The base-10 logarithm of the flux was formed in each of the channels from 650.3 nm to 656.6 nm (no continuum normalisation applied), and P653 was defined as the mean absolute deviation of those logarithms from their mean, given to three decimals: 0.015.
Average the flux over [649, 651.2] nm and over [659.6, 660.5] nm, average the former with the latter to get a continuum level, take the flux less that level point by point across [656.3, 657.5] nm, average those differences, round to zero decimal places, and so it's -14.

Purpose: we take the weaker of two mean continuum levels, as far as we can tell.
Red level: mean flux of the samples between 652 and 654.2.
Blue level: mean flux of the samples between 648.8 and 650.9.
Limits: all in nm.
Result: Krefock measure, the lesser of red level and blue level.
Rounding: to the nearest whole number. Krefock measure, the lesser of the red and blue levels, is 291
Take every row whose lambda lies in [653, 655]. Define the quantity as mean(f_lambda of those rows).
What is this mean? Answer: 309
